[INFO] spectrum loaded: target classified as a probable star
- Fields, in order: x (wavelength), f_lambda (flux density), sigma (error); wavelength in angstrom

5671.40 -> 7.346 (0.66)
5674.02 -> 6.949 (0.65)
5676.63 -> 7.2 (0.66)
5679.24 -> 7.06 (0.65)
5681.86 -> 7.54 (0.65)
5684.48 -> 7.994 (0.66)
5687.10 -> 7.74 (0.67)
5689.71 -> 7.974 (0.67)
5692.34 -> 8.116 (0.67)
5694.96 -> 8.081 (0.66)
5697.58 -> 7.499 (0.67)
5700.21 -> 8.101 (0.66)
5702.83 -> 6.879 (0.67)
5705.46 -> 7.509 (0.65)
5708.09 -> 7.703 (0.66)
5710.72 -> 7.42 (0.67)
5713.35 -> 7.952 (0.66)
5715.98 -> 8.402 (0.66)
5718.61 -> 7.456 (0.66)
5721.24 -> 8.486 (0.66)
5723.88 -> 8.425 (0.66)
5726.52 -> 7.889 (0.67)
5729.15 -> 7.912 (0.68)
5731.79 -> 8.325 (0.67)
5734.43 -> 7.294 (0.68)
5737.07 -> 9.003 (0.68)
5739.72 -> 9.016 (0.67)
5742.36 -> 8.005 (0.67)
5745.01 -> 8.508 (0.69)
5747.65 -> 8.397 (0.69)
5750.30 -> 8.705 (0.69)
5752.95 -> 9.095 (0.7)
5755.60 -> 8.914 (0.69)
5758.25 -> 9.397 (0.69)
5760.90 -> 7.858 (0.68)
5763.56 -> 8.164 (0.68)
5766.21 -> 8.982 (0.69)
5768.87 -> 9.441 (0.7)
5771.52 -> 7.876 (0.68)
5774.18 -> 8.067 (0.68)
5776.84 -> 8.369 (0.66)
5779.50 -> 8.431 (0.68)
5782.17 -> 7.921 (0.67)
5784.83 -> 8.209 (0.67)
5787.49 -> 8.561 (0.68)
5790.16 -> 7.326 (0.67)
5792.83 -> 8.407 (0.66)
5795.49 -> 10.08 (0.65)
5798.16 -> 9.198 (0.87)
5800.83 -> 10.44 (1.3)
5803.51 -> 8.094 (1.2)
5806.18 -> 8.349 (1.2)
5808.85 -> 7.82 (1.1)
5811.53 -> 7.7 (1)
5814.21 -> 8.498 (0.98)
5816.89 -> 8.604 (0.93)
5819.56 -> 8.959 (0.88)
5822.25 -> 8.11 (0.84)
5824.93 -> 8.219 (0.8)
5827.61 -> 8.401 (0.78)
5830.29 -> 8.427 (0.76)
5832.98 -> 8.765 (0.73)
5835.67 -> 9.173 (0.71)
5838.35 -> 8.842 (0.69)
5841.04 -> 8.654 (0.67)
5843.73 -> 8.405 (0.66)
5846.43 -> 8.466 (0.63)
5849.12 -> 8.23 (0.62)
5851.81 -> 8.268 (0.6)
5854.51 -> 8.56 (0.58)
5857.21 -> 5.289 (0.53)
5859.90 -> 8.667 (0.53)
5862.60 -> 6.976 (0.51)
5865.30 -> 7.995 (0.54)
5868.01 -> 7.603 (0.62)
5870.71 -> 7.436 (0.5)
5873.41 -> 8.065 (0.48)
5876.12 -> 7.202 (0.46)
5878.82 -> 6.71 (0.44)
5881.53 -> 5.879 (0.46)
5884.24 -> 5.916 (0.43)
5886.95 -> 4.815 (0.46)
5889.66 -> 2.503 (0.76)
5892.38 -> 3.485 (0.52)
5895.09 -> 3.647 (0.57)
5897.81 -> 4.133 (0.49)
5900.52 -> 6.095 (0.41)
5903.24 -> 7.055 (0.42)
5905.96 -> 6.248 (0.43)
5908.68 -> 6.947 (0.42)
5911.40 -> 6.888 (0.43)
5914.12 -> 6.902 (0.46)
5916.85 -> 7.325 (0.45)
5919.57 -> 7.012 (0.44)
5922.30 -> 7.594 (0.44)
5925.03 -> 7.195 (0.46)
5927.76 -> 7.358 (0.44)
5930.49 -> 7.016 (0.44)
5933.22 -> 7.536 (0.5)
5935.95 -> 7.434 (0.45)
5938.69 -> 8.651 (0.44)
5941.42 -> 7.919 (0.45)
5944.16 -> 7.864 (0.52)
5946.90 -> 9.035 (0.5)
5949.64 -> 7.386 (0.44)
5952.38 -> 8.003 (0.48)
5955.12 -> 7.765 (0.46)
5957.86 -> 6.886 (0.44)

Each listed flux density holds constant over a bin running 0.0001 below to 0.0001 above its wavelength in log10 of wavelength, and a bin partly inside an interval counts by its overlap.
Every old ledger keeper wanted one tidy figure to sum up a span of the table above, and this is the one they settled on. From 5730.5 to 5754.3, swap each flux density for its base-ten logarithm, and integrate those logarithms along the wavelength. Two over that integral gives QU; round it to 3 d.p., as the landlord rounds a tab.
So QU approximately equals 0.091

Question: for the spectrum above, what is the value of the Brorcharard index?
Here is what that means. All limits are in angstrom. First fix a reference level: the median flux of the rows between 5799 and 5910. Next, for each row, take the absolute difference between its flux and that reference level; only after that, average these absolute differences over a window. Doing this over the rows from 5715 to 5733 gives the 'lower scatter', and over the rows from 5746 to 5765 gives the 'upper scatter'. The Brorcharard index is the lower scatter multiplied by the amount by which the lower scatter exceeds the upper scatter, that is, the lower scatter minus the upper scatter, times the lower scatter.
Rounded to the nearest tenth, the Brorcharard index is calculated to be -0.1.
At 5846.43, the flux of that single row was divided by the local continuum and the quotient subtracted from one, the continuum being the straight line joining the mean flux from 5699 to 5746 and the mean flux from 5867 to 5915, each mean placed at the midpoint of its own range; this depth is -0.30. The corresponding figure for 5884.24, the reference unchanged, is 0.02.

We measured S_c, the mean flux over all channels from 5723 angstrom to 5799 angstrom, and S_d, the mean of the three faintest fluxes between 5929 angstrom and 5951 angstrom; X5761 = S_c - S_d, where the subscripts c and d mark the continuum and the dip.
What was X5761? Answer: 1.2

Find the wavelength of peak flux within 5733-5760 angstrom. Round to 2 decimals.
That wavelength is 5758.25 angstrom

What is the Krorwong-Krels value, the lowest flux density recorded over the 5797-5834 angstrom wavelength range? 7.7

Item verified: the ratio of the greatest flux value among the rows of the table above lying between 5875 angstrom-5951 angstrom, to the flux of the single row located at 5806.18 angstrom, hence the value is 1.08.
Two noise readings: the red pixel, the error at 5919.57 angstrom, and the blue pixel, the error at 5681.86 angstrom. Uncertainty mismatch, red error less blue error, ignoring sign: 0.21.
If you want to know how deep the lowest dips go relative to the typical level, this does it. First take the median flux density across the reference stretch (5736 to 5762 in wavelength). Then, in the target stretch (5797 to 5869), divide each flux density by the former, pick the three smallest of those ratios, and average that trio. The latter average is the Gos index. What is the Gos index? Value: 0.75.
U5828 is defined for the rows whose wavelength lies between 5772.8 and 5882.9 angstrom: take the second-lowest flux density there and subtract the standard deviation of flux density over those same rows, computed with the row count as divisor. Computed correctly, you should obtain 5.0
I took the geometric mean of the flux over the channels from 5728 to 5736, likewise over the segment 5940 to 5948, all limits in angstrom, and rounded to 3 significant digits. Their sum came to 16.1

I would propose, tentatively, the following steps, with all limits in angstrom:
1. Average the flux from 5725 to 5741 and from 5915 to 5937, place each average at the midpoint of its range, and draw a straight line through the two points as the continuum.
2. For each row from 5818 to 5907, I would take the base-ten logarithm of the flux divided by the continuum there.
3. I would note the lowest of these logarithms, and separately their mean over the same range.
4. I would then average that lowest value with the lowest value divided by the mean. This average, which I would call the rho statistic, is 4.9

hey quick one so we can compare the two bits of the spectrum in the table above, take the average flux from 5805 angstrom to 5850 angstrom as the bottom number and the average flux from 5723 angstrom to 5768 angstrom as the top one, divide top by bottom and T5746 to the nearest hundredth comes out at 1.00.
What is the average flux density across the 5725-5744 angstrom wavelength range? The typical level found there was 8.21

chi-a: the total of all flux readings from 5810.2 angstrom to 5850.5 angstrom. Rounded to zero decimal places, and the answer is 127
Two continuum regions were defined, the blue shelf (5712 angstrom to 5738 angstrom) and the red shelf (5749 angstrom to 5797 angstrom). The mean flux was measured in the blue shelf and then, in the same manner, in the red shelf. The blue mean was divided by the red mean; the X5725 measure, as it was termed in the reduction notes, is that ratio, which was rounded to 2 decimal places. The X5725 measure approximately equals 0.95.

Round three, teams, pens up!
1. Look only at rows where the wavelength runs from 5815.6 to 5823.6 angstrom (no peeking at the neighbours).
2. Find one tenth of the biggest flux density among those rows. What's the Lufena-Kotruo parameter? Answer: 0.896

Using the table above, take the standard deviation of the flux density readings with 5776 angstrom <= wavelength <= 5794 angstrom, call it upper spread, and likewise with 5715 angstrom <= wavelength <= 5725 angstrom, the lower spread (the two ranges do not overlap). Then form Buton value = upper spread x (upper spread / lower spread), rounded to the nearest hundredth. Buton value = 0.37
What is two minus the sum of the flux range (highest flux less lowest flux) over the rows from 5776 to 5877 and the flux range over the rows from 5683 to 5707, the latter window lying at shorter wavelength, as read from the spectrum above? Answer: -4.4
